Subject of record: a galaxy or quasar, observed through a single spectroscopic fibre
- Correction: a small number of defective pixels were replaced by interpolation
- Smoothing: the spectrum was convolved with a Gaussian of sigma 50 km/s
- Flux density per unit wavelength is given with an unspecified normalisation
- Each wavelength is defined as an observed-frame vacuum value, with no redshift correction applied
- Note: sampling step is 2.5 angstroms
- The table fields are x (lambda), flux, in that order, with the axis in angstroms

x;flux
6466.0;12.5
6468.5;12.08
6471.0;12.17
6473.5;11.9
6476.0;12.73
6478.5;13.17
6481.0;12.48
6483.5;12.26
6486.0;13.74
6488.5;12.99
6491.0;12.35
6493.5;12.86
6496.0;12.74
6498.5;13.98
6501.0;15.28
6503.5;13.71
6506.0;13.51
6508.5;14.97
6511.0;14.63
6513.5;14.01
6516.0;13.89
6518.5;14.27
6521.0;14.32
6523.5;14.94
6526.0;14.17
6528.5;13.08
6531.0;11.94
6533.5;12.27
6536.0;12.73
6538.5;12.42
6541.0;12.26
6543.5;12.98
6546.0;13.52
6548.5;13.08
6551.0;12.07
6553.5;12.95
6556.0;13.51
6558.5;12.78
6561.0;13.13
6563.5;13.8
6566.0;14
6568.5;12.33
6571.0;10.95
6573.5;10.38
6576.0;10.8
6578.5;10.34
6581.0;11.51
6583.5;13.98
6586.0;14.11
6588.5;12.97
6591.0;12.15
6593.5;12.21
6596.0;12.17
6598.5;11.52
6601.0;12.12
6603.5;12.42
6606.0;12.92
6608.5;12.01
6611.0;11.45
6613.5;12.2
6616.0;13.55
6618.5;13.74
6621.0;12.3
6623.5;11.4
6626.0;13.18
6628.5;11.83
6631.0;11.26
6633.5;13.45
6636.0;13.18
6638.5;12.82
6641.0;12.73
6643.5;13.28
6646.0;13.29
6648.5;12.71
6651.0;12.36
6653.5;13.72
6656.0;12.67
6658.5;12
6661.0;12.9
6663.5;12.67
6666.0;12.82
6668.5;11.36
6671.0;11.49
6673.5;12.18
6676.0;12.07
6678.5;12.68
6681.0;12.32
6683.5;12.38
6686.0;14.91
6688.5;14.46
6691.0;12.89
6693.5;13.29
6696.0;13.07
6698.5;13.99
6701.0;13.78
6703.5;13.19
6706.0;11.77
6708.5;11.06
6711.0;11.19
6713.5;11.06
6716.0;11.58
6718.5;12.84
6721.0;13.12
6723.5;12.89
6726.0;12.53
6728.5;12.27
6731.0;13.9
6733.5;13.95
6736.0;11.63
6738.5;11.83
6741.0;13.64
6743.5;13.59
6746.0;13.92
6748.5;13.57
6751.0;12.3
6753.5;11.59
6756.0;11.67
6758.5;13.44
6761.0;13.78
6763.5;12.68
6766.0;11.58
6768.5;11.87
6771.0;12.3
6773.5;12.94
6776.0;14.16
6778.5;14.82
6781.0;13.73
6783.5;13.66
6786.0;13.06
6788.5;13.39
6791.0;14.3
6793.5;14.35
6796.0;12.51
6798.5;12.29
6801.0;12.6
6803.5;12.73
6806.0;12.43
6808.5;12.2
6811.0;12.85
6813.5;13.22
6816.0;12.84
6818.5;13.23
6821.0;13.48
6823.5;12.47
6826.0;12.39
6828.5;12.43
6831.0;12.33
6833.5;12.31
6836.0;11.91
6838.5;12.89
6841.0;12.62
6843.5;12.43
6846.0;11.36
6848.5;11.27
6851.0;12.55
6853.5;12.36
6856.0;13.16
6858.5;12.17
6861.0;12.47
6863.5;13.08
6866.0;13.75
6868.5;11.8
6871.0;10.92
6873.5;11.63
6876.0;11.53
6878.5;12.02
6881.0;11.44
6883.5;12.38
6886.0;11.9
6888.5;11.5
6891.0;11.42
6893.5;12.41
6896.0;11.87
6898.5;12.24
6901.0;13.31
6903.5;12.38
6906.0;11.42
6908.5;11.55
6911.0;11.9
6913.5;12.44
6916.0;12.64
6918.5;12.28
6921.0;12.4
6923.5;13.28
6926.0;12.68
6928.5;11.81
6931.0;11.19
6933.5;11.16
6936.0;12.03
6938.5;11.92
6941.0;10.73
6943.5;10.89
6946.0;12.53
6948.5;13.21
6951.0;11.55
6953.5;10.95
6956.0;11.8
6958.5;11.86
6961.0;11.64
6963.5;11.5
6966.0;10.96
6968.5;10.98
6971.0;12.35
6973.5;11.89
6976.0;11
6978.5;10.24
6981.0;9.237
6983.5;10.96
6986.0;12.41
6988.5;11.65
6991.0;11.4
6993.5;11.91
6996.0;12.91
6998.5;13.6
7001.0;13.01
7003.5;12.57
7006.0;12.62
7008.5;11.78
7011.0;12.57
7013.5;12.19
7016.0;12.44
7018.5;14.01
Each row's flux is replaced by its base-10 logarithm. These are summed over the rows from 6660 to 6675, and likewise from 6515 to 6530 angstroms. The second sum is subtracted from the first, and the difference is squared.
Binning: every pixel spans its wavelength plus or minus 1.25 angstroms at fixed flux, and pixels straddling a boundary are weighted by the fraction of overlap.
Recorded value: 0.14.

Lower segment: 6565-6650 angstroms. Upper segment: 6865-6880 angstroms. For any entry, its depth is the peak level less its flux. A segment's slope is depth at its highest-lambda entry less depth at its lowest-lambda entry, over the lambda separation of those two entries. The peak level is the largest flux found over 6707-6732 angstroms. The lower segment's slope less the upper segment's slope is -0.12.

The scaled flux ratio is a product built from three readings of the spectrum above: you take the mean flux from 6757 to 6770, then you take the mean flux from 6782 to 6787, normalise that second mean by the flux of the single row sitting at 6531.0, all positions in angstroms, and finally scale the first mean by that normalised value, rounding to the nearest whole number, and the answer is 14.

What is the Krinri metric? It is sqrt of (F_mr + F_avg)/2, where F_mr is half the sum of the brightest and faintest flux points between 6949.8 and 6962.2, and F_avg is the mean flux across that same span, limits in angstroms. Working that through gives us 3.39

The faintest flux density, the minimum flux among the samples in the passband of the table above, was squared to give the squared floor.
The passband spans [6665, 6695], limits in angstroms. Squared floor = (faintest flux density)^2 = 129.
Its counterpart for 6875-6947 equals 115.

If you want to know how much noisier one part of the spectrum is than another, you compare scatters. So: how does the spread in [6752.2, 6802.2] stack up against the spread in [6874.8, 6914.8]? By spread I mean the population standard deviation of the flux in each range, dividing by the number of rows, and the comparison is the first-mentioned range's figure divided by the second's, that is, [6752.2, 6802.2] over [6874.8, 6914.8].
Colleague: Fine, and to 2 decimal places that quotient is 1.90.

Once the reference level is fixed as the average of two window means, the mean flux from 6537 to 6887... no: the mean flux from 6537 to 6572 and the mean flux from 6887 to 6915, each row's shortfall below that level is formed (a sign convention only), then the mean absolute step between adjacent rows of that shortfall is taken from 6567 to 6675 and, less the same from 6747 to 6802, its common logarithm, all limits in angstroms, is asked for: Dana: -1.5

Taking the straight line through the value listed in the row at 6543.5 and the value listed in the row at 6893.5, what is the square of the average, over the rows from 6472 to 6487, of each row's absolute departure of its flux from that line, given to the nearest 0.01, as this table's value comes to 0.39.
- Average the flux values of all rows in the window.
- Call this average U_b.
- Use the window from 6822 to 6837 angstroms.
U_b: 12.3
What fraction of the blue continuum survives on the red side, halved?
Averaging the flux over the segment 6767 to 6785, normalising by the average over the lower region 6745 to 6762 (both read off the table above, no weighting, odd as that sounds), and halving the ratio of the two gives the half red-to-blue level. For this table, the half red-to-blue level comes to 0.518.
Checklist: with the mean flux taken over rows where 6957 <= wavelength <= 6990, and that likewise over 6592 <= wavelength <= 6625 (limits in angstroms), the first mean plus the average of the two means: 23.1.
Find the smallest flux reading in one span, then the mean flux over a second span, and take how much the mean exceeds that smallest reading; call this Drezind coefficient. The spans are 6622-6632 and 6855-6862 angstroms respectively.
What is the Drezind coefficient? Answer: 1.3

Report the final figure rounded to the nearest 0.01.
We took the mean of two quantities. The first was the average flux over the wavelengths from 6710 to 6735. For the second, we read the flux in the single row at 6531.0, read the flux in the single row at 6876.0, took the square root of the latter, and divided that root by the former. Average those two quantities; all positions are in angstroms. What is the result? 6.41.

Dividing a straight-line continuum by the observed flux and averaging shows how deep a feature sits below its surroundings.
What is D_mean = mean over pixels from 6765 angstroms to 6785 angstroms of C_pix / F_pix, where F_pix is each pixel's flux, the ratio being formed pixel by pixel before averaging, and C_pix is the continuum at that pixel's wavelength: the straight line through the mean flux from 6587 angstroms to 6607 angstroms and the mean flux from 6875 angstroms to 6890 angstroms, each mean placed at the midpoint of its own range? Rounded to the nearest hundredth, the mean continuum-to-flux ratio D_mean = 0.92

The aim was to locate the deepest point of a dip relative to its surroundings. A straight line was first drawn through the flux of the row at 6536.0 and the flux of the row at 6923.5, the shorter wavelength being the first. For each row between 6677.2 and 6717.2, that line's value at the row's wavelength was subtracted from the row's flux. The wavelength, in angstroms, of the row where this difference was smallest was 6713.5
